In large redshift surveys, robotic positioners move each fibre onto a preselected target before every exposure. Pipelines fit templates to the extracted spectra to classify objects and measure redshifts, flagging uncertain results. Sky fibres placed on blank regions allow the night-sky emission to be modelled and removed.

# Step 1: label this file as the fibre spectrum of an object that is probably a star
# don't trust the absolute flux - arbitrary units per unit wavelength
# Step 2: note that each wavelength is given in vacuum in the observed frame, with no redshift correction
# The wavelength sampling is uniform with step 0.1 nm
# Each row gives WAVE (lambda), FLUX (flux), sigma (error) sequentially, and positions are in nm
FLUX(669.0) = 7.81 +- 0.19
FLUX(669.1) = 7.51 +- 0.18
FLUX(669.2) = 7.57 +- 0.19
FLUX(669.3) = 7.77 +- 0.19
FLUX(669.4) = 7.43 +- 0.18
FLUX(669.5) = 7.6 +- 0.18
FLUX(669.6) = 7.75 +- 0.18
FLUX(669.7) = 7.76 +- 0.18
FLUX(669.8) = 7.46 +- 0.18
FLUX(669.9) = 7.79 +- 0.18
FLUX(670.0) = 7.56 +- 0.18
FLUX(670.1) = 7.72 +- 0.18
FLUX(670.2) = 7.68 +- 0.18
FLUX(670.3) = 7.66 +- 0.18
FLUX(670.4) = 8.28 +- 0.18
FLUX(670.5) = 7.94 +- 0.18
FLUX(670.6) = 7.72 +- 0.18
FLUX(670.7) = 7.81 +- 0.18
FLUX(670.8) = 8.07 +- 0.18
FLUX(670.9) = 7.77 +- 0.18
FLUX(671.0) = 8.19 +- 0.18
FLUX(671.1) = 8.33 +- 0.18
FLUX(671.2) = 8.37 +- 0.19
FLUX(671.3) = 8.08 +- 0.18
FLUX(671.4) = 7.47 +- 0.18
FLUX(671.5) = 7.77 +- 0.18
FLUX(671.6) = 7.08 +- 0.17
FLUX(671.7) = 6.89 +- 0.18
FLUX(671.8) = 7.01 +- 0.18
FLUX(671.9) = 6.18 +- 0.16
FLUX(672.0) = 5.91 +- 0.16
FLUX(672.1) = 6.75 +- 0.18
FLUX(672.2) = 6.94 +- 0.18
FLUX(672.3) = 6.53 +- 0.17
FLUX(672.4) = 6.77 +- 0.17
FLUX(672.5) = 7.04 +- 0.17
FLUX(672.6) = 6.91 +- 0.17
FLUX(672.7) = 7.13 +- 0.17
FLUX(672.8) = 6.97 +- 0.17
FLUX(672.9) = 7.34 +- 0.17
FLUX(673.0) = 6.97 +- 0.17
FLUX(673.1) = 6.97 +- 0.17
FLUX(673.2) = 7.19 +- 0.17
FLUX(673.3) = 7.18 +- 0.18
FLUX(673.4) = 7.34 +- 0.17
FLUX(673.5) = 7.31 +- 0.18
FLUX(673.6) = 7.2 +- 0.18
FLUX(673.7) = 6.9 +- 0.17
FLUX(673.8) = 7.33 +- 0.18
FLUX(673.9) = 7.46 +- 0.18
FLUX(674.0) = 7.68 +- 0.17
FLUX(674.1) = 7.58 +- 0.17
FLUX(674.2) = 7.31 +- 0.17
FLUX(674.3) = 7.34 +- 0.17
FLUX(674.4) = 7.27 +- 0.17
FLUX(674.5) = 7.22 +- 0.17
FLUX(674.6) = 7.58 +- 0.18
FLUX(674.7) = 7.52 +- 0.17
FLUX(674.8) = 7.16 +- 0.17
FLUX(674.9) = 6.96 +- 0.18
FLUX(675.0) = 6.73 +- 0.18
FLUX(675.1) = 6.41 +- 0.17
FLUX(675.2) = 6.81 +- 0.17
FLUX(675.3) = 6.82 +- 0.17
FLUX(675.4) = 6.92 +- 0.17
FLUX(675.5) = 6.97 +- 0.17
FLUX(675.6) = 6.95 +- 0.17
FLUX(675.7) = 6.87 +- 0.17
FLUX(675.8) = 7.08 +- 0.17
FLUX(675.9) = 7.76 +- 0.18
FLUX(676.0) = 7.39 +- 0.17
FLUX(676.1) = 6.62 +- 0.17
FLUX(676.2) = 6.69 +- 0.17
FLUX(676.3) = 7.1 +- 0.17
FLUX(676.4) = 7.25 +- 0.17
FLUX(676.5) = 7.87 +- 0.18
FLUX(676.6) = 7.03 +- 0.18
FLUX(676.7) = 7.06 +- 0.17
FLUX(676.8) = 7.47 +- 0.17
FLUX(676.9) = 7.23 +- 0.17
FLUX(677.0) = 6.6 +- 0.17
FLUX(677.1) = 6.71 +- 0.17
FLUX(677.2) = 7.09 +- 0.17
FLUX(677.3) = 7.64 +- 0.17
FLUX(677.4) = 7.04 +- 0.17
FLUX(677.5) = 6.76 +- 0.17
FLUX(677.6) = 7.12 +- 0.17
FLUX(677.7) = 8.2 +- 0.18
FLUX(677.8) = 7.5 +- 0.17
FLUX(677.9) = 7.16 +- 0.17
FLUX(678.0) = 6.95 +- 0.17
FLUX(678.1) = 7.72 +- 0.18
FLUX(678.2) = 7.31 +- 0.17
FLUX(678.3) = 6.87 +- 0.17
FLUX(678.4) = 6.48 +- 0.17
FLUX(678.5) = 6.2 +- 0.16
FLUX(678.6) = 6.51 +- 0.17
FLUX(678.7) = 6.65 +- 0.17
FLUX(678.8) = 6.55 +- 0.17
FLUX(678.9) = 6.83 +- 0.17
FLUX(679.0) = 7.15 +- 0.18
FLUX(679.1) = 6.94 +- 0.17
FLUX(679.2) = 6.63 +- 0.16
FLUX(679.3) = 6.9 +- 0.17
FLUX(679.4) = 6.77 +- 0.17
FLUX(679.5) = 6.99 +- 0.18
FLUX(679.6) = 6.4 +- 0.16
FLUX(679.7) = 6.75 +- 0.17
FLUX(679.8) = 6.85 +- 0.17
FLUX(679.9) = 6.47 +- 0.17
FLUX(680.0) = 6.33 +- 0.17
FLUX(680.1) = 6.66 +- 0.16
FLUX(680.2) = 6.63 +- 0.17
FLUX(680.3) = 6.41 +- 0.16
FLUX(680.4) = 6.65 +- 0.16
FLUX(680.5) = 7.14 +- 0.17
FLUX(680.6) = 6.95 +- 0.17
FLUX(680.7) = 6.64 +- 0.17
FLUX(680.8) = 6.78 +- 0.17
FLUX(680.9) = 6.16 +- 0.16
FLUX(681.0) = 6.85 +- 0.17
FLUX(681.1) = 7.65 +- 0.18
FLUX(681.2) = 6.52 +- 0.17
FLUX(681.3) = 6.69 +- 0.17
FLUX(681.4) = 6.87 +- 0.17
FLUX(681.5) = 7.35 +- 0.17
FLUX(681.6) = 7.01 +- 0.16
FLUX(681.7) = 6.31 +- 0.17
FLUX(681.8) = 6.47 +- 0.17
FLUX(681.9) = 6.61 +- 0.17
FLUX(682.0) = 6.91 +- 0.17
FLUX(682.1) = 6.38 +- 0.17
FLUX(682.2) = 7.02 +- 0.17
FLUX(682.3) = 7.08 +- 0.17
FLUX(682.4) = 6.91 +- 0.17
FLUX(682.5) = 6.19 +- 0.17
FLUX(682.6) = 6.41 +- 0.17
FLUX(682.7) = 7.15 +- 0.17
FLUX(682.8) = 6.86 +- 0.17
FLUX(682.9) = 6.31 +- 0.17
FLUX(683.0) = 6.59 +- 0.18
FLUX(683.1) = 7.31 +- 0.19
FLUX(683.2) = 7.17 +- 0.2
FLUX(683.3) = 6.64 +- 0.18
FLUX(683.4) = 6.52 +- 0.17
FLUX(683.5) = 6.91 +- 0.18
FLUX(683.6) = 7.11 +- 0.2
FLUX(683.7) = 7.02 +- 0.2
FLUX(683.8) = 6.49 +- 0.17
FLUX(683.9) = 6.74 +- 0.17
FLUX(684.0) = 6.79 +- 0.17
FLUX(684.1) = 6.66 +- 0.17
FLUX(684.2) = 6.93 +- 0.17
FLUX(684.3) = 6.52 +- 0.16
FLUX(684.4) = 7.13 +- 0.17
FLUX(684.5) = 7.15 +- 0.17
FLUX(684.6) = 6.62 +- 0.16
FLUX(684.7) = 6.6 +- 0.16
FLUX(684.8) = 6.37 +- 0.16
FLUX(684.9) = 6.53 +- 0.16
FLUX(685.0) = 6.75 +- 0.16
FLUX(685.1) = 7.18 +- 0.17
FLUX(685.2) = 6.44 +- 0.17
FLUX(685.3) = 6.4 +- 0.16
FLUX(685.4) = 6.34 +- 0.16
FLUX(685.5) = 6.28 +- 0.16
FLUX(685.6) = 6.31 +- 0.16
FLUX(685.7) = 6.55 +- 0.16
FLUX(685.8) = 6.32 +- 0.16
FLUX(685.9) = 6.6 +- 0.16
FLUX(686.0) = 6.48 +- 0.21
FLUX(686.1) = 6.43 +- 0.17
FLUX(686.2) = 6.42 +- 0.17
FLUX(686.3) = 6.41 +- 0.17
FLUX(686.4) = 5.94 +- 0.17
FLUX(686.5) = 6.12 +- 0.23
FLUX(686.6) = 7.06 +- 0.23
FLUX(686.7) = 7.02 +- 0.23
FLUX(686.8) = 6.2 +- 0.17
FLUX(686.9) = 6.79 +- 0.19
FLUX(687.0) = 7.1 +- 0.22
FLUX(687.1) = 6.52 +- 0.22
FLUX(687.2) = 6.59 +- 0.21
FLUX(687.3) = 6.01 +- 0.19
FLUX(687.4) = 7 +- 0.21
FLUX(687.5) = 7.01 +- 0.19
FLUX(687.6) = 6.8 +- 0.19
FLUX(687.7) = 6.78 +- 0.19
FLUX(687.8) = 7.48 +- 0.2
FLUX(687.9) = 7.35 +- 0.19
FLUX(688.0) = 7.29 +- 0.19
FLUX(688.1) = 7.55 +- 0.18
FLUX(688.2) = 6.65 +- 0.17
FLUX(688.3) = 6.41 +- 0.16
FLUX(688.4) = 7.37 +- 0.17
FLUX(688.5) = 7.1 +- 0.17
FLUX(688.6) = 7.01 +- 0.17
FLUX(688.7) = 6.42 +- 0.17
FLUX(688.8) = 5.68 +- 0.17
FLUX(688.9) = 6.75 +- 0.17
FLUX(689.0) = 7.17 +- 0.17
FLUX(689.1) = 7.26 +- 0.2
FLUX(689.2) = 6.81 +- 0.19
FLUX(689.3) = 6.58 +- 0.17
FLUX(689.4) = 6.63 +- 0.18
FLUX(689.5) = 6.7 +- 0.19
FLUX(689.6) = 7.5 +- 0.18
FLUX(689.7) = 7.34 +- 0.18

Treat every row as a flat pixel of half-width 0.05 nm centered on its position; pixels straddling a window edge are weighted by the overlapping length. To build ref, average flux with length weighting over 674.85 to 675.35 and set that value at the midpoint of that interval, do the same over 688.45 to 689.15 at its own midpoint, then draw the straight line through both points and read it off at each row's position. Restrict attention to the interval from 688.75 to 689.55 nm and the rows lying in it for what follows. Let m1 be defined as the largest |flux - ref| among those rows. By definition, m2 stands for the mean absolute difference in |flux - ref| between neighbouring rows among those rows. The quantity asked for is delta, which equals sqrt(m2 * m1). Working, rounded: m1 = 1.1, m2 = 0.32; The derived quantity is 0.59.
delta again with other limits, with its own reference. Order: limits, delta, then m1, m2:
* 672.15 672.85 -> 0.25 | 0.4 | 0.16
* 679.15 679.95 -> 0.24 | 0.4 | 0.16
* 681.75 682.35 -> 0.20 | 0.4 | 0.11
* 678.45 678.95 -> 0.31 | 0.6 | 0.17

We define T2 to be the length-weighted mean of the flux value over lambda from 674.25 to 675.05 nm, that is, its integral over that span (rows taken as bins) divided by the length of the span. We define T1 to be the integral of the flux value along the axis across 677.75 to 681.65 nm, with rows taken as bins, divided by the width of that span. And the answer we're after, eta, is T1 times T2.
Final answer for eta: 49.2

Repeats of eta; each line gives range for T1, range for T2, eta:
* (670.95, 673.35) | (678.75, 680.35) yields 48.0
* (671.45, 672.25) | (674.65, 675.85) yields 47.3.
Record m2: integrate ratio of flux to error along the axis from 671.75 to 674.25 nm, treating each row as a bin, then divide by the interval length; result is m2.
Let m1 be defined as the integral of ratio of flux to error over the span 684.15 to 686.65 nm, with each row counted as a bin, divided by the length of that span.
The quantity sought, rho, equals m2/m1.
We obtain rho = 1.05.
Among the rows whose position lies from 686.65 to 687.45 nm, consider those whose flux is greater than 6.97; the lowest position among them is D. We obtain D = 686.7 nm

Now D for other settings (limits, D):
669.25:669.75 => 669.3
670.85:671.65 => 670.9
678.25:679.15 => 679.0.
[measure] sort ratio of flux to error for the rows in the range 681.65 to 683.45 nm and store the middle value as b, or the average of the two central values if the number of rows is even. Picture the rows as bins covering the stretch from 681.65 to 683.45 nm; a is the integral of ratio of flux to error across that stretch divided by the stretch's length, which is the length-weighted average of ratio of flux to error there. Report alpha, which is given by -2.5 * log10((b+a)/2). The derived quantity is -3.96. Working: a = 38.6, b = 38.2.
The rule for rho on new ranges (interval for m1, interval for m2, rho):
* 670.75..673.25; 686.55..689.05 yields 0.88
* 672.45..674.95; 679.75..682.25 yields 0.95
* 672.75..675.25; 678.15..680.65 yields 0.96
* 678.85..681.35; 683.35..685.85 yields 0.99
